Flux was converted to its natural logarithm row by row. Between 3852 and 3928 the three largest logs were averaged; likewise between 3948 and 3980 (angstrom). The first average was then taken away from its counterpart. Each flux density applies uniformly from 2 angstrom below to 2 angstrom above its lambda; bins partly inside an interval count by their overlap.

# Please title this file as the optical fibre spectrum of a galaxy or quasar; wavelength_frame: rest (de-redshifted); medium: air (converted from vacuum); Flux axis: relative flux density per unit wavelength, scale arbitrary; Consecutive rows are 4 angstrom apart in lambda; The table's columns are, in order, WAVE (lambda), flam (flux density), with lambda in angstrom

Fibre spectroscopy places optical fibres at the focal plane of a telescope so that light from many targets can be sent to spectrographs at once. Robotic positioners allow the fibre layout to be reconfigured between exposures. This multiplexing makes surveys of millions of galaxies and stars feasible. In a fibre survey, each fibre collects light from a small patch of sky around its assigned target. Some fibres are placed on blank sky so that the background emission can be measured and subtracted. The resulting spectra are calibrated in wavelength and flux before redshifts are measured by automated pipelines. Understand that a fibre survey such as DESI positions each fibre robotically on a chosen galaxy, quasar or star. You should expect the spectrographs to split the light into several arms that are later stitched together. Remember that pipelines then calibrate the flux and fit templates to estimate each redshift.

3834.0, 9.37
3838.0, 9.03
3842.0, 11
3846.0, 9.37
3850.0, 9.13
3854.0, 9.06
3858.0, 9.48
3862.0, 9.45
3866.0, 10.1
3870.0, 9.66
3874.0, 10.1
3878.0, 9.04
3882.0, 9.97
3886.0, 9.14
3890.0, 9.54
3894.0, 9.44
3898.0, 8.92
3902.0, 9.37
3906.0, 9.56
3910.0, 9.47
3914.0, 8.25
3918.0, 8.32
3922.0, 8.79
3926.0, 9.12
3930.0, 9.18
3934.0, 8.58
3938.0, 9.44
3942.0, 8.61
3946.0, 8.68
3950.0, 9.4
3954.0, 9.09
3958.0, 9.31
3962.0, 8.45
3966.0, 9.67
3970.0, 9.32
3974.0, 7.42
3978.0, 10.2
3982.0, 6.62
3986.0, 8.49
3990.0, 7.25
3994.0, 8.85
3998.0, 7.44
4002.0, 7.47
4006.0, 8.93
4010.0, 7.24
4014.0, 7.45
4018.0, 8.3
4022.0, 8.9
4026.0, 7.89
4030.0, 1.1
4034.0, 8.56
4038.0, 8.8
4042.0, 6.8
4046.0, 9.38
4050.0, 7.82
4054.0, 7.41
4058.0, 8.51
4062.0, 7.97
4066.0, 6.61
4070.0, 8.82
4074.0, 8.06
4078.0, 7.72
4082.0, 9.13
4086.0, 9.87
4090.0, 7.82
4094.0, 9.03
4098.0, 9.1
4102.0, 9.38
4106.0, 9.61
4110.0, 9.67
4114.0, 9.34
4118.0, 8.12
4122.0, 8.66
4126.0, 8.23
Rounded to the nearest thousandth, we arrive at -0.031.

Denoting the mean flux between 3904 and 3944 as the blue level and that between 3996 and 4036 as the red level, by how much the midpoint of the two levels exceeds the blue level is -0.8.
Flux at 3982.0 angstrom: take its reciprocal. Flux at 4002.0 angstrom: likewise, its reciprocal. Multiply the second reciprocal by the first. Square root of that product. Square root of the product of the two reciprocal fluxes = 0.142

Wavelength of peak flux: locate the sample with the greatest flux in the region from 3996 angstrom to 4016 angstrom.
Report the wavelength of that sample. 4006.0 angstrom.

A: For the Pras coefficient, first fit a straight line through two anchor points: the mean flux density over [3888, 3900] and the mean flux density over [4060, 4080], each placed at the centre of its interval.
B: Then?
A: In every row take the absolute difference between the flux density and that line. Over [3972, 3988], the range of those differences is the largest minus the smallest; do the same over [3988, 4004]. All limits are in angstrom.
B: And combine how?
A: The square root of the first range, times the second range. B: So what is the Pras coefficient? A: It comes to 1.2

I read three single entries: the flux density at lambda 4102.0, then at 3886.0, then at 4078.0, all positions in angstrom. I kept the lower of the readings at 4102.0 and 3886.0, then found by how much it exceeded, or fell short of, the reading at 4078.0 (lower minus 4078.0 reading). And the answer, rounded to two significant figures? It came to 1.4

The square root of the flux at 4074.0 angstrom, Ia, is 2.84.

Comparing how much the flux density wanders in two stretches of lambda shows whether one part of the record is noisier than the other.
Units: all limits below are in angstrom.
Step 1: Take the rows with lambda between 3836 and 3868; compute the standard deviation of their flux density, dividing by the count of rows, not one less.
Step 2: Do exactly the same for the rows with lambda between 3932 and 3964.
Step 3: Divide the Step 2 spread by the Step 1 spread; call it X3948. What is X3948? 0.6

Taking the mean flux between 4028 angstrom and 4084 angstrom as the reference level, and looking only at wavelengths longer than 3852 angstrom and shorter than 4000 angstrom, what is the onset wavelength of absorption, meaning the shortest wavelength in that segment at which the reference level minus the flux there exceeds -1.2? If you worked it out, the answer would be 3914.0 angstrom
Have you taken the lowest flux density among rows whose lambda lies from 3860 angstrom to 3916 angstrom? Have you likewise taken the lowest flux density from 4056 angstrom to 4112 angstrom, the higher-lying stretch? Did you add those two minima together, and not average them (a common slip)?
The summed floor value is 15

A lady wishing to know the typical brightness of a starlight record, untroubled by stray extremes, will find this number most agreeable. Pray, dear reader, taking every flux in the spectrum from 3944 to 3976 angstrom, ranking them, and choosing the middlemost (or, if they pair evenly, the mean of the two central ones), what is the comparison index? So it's 9.20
